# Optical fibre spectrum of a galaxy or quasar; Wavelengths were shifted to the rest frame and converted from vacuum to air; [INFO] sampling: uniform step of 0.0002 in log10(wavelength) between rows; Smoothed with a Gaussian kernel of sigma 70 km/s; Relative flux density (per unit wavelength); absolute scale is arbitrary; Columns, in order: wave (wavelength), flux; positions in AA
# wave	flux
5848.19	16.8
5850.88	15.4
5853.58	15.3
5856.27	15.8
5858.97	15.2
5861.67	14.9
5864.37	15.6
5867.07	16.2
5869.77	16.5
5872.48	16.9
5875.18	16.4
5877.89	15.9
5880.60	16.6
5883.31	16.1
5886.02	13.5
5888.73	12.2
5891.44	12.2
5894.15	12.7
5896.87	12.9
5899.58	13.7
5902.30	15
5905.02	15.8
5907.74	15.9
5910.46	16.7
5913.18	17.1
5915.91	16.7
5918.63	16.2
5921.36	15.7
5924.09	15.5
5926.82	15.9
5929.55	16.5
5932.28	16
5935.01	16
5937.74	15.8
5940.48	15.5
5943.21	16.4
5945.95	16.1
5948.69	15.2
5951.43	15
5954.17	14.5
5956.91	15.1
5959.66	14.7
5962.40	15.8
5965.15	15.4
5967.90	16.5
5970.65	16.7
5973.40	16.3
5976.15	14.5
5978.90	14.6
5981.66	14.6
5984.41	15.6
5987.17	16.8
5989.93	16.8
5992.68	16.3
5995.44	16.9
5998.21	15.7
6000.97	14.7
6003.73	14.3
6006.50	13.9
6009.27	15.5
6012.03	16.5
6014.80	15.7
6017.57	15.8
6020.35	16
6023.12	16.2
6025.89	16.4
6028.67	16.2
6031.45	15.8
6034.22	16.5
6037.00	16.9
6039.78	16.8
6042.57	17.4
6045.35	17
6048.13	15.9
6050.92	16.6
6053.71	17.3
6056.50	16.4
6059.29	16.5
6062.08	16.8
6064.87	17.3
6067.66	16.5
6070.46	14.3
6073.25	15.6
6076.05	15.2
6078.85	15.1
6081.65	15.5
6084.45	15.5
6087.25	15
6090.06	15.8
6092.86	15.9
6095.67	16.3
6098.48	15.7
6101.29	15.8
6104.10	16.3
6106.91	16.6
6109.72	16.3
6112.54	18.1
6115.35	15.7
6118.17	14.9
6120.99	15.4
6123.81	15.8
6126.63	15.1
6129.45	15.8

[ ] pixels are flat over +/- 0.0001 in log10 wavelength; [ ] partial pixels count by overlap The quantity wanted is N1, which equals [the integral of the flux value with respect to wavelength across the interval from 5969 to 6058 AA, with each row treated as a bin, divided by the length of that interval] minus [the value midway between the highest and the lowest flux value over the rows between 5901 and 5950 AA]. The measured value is 0.0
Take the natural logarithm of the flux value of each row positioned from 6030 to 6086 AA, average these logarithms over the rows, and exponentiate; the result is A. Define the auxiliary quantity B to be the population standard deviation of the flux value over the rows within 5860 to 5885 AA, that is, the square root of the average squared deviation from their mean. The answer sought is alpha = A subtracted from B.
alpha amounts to -15.7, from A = 16.2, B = 0.57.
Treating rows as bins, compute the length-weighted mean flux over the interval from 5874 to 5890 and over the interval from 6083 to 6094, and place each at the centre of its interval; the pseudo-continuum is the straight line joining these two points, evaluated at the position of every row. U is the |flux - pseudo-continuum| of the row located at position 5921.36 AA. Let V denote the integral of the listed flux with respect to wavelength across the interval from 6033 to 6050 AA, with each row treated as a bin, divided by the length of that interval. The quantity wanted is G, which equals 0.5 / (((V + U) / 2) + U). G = 0.0548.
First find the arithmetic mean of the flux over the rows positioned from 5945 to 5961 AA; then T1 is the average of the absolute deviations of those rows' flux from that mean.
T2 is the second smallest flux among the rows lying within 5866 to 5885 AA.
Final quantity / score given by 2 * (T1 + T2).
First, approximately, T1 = 0.37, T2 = 16.1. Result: 32.9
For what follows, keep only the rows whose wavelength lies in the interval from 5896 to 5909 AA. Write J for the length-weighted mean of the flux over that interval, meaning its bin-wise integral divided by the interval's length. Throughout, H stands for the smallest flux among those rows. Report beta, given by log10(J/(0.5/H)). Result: 2.58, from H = 12.9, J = 14.7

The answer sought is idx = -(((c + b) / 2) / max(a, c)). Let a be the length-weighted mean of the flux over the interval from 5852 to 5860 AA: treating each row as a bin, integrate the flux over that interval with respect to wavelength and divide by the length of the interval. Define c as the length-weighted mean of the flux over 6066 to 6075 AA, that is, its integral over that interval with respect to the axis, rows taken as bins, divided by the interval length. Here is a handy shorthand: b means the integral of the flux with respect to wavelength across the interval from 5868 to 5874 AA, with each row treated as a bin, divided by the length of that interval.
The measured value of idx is -1.04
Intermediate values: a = 15.4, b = 16.7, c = 15.5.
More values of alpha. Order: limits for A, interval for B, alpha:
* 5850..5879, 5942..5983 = -15.0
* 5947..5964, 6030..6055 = -14.5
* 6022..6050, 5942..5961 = -15.8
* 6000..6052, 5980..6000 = -15.2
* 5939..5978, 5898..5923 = -14.6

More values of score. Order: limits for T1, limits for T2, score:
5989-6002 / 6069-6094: 31.4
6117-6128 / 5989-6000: 33.2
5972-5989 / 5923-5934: 33.5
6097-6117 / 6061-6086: 31.3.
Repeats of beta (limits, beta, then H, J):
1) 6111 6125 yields 2.68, 14.9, 16.0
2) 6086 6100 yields 2.67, 15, 15.7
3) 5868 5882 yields 2.72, 15.9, 16.4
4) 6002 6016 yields 2.62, 13.9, 15.2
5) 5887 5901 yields 2.49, 12.2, 12.8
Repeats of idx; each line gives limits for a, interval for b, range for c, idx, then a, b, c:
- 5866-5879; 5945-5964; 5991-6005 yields -0.94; 16.4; 15.2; 15.6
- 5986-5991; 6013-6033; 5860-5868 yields -0.94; 16.8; 16.0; 15.5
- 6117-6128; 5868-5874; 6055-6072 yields -1.01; 15.3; 16.7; 16.3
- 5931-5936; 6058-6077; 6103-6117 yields -0.98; 16.0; 16.0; 16.6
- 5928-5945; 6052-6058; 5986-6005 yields -1.02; 16.0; 16.8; 15.9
